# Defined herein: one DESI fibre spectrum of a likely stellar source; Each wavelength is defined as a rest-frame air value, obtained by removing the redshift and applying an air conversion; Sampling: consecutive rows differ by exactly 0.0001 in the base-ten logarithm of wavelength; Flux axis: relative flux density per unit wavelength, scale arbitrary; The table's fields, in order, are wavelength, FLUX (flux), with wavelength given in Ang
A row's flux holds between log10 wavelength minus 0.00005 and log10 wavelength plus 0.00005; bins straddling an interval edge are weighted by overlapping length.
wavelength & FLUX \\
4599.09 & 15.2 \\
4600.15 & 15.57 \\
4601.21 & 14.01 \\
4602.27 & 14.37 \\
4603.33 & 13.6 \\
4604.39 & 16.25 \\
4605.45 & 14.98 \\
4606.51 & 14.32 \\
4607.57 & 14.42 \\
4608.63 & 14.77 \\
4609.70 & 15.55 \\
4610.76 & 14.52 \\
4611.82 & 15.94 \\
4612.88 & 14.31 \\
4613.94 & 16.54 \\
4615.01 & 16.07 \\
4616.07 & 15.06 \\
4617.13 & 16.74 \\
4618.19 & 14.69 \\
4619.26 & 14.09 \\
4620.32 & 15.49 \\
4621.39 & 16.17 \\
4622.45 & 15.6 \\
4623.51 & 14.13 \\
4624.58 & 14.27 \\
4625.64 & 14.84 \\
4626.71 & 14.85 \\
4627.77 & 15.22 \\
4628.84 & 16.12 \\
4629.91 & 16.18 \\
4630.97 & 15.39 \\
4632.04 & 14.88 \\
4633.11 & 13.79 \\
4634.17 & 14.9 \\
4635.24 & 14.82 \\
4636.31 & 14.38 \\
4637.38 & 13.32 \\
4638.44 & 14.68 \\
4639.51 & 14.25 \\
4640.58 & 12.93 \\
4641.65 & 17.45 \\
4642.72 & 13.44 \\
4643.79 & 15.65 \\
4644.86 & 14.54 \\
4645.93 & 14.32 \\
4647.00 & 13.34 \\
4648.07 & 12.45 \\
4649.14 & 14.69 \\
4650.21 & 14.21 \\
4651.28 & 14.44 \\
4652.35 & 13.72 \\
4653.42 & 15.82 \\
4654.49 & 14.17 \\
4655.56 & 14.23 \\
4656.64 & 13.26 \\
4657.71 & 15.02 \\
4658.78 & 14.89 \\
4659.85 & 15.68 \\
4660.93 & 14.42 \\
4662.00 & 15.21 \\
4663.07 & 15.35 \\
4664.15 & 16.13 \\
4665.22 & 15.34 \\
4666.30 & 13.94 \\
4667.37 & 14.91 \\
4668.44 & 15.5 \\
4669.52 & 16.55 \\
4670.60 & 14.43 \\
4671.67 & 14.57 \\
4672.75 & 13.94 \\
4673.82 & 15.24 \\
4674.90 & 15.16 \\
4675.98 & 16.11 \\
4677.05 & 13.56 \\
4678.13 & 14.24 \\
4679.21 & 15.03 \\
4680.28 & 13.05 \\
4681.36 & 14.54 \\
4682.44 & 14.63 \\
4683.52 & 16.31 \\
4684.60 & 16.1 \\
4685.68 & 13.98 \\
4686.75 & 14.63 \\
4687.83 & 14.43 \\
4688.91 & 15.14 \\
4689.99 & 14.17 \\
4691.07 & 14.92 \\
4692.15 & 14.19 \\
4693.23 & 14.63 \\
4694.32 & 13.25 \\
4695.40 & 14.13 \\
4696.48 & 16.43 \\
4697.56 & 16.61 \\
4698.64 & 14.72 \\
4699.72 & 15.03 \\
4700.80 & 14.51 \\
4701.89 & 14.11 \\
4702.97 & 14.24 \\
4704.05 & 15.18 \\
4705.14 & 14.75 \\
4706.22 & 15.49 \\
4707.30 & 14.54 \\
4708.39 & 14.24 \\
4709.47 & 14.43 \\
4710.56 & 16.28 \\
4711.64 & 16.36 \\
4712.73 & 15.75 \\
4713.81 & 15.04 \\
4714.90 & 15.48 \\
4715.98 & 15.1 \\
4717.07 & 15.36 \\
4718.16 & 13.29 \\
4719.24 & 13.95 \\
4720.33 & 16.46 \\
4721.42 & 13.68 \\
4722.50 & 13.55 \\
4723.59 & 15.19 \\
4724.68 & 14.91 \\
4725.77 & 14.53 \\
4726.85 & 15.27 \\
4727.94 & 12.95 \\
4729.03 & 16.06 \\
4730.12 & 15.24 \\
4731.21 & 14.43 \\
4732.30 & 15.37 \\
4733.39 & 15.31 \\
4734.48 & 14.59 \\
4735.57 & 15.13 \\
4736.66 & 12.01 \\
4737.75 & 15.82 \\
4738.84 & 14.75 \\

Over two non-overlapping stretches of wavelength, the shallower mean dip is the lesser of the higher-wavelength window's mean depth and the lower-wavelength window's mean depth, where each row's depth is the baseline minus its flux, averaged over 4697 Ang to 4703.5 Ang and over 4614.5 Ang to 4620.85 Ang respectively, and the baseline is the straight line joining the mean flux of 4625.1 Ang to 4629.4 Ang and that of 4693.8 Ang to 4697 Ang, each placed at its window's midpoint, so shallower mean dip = -0.31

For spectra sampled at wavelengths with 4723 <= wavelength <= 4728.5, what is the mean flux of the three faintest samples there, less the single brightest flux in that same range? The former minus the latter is -1.1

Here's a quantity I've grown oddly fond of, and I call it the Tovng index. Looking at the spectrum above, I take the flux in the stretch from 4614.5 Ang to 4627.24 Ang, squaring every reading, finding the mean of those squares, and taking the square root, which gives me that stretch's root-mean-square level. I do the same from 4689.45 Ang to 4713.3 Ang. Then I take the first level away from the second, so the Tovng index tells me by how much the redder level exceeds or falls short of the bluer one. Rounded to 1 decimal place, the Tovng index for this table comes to -0.3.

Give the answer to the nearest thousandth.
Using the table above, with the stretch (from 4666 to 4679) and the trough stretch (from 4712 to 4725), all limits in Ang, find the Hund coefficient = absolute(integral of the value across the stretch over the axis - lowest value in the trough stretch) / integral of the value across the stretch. 0.931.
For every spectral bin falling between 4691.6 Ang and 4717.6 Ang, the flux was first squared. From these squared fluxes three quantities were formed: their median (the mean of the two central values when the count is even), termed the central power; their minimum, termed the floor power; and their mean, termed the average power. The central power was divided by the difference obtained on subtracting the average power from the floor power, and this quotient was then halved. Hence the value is -2.2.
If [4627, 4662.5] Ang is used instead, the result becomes -1.8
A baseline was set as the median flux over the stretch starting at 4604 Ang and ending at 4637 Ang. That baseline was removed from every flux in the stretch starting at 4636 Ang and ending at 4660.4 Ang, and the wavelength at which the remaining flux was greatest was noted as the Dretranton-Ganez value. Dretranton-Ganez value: 4641.65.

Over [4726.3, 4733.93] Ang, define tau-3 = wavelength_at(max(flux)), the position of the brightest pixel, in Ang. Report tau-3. 4729.03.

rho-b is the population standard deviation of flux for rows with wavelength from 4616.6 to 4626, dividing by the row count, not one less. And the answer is 0.89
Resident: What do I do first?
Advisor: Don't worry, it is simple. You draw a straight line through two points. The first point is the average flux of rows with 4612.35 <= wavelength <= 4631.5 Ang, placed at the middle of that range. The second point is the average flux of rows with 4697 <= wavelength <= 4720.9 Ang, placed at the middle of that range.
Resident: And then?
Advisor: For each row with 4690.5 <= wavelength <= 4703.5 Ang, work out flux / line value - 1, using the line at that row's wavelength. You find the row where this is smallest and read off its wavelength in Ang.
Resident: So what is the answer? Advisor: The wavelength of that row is 4694.32 Ang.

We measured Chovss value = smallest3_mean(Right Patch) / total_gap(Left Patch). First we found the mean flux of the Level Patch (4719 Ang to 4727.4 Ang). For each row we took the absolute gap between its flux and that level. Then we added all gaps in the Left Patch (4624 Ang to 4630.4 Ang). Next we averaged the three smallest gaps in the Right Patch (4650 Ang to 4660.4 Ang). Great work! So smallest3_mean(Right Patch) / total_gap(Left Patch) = 0.062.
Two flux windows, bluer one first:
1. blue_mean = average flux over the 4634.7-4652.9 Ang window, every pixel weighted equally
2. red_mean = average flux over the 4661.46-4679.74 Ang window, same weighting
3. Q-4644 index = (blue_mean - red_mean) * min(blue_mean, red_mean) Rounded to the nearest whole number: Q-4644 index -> -11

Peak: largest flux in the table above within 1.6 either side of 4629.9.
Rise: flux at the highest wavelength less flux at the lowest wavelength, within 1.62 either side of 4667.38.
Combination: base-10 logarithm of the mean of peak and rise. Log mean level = 0.95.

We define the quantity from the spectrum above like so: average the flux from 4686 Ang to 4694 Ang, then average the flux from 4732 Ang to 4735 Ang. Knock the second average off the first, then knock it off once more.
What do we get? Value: -15.6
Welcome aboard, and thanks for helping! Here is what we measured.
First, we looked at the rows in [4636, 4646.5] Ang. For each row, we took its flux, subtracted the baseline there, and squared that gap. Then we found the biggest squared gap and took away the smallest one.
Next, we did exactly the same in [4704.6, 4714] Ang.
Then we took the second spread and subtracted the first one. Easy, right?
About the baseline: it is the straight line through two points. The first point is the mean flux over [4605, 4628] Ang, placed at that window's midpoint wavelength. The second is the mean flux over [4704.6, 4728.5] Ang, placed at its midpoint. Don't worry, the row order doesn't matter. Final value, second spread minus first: -3.4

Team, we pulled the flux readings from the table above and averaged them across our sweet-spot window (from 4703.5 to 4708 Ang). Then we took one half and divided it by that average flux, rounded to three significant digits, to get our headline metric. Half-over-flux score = 0.0334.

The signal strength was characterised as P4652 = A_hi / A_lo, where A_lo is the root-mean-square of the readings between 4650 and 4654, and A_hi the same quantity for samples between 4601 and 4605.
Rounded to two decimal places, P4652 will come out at 1.00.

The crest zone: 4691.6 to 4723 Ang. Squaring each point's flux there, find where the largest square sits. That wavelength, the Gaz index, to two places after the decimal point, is 4697.56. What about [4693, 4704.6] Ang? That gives 4697.56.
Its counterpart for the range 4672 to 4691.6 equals 4683.52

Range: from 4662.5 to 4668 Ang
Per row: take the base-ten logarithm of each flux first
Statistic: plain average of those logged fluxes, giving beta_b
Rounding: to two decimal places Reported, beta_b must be 1.18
